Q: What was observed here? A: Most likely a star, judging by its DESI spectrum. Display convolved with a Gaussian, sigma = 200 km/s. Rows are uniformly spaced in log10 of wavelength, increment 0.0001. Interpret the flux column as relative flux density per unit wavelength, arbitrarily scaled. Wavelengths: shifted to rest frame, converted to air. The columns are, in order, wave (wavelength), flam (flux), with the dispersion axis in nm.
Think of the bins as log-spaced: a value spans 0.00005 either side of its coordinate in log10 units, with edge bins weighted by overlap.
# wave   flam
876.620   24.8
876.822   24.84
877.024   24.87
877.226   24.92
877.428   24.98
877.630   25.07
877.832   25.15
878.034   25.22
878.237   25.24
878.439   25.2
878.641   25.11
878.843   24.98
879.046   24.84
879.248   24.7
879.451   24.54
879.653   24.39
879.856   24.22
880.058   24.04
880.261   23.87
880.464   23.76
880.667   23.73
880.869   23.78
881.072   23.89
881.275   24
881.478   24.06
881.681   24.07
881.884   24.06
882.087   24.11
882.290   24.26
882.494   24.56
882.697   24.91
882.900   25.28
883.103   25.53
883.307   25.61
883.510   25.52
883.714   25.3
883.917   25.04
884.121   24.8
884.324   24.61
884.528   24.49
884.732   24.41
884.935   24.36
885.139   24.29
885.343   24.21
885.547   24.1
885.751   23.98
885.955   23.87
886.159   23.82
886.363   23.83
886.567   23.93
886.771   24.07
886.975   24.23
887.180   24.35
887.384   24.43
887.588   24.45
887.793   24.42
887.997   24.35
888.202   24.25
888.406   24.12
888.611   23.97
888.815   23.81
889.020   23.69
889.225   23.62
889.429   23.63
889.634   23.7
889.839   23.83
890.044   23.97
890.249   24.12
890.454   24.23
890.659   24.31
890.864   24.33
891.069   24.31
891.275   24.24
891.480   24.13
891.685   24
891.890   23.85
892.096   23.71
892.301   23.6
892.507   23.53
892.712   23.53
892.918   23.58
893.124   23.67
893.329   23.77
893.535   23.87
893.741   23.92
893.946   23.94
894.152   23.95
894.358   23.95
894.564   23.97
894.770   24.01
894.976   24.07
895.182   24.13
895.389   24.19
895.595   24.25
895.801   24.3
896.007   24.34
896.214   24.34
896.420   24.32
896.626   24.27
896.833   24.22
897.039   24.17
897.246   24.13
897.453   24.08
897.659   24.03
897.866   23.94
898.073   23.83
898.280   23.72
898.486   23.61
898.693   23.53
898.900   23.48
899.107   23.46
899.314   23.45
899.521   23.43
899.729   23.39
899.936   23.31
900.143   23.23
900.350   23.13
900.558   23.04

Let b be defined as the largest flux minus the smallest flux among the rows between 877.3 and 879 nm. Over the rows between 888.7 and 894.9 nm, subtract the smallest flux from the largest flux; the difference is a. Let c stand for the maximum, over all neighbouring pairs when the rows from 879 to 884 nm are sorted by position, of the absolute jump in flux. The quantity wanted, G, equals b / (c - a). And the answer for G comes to -0.6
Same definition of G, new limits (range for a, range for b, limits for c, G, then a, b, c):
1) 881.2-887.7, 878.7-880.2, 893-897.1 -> -0.6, 1.79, 0.9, 0.100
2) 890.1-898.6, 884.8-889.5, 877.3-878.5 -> -1.2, 0.81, 0.8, 0.090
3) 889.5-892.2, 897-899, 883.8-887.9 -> -1.8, 0.63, 0.7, 0.240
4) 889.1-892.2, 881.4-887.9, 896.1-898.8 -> -3.0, 0.71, 1.8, 0.110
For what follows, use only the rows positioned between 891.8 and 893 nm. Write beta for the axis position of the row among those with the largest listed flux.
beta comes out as 891.890 nm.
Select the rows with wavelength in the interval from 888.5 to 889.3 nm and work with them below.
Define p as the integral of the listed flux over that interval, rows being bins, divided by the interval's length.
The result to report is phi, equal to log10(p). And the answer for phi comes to 1.38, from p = 23.8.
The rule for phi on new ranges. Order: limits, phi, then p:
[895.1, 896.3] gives 1.38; 24.2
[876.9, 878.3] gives 1.40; 25.0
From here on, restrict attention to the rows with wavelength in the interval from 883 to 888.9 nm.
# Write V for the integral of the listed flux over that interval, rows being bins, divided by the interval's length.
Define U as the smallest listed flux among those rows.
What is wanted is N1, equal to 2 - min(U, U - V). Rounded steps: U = 23.81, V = 24.4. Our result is 2.61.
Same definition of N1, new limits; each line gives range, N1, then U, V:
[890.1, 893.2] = 2.41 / 23.53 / 23.9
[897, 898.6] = 2.32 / 23.61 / 23.9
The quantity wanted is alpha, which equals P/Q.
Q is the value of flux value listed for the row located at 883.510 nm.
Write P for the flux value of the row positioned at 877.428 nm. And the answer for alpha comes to 0.98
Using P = 24.98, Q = 25.52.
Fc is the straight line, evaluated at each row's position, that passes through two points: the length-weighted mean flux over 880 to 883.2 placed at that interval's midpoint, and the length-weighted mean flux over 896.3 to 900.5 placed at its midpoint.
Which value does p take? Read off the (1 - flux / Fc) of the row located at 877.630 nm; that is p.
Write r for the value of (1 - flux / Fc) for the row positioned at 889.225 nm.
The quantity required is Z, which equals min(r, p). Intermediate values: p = -0.029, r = 0.016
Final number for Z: -0.029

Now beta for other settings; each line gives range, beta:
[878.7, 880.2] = 878.843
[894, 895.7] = 895.595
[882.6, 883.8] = 883.307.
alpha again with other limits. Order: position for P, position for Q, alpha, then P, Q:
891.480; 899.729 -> 1.03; 24.13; 23.39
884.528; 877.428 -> 0.98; 24.49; 24.98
